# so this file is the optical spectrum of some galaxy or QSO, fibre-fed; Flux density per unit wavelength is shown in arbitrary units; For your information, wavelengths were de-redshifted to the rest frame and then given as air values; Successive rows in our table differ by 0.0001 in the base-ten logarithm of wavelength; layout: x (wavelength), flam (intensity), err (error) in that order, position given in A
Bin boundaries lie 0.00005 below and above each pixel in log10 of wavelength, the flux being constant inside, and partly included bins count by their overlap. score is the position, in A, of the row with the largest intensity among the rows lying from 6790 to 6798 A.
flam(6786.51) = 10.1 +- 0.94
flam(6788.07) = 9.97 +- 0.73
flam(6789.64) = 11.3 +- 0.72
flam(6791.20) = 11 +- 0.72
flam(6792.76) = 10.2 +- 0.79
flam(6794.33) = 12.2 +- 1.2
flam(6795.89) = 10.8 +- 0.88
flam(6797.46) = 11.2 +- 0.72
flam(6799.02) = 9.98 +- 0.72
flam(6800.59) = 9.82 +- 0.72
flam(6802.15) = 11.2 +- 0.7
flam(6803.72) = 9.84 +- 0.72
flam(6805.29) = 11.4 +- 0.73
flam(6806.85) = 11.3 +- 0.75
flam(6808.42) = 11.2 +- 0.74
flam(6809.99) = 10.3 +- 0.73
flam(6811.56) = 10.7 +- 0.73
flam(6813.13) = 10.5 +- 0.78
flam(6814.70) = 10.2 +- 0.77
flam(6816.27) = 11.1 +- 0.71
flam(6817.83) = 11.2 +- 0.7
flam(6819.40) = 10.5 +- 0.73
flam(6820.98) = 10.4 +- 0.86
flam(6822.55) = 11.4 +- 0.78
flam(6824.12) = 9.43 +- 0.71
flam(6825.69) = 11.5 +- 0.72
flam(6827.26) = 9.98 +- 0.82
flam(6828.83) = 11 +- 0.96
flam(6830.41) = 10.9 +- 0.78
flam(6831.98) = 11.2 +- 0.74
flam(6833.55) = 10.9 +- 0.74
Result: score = 6794.33 A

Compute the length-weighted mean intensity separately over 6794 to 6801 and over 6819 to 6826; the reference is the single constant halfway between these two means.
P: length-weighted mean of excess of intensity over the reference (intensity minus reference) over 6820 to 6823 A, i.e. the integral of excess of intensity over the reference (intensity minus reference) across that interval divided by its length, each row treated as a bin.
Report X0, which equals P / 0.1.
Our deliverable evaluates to 1.4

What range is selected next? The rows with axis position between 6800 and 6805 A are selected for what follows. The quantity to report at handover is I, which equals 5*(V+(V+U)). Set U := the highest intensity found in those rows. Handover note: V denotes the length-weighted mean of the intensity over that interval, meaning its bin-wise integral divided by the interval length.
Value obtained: 160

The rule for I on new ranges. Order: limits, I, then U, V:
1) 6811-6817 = 162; 11.1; 10.61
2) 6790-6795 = 172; 12.2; 11.13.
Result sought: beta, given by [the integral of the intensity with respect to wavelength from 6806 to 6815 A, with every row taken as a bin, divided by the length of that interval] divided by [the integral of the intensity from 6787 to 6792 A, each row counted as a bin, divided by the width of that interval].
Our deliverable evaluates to 1.00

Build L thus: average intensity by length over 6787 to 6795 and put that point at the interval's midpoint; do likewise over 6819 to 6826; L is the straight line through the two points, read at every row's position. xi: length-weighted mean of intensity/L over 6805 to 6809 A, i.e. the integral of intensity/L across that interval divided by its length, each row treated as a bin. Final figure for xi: 1.05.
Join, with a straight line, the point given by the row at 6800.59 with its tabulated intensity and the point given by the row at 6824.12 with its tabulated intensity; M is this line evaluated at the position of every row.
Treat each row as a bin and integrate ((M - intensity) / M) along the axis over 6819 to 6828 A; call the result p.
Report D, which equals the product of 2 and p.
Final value -2.09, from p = -1.05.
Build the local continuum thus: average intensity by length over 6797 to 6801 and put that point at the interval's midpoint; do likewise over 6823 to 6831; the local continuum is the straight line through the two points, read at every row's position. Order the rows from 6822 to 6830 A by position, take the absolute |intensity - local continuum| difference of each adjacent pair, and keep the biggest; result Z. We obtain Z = 0.3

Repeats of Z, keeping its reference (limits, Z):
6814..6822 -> 0.7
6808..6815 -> 0.7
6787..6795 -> 1.9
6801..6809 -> 0.5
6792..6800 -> 1.9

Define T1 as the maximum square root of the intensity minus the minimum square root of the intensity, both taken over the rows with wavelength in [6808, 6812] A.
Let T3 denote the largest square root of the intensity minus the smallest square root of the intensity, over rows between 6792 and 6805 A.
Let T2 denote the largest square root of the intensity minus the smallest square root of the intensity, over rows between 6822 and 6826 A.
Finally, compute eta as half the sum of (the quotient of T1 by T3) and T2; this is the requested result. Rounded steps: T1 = 0.14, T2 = 0.320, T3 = 0.36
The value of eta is 0.35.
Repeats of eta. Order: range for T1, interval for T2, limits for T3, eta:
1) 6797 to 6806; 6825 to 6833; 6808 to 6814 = 1.00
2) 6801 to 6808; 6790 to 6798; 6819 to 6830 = 0.52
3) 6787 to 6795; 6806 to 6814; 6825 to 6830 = 0.80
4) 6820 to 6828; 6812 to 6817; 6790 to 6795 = 0.60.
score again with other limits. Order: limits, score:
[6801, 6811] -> 6805.29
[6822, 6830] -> 6825.69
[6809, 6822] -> 6817.83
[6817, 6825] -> 6822.55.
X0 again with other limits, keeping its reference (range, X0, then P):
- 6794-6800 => 2.4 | 0.24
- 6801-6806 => 0.6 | 0.06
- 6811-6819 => 0.6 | 0.06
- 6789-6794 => 2.7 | 0.27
